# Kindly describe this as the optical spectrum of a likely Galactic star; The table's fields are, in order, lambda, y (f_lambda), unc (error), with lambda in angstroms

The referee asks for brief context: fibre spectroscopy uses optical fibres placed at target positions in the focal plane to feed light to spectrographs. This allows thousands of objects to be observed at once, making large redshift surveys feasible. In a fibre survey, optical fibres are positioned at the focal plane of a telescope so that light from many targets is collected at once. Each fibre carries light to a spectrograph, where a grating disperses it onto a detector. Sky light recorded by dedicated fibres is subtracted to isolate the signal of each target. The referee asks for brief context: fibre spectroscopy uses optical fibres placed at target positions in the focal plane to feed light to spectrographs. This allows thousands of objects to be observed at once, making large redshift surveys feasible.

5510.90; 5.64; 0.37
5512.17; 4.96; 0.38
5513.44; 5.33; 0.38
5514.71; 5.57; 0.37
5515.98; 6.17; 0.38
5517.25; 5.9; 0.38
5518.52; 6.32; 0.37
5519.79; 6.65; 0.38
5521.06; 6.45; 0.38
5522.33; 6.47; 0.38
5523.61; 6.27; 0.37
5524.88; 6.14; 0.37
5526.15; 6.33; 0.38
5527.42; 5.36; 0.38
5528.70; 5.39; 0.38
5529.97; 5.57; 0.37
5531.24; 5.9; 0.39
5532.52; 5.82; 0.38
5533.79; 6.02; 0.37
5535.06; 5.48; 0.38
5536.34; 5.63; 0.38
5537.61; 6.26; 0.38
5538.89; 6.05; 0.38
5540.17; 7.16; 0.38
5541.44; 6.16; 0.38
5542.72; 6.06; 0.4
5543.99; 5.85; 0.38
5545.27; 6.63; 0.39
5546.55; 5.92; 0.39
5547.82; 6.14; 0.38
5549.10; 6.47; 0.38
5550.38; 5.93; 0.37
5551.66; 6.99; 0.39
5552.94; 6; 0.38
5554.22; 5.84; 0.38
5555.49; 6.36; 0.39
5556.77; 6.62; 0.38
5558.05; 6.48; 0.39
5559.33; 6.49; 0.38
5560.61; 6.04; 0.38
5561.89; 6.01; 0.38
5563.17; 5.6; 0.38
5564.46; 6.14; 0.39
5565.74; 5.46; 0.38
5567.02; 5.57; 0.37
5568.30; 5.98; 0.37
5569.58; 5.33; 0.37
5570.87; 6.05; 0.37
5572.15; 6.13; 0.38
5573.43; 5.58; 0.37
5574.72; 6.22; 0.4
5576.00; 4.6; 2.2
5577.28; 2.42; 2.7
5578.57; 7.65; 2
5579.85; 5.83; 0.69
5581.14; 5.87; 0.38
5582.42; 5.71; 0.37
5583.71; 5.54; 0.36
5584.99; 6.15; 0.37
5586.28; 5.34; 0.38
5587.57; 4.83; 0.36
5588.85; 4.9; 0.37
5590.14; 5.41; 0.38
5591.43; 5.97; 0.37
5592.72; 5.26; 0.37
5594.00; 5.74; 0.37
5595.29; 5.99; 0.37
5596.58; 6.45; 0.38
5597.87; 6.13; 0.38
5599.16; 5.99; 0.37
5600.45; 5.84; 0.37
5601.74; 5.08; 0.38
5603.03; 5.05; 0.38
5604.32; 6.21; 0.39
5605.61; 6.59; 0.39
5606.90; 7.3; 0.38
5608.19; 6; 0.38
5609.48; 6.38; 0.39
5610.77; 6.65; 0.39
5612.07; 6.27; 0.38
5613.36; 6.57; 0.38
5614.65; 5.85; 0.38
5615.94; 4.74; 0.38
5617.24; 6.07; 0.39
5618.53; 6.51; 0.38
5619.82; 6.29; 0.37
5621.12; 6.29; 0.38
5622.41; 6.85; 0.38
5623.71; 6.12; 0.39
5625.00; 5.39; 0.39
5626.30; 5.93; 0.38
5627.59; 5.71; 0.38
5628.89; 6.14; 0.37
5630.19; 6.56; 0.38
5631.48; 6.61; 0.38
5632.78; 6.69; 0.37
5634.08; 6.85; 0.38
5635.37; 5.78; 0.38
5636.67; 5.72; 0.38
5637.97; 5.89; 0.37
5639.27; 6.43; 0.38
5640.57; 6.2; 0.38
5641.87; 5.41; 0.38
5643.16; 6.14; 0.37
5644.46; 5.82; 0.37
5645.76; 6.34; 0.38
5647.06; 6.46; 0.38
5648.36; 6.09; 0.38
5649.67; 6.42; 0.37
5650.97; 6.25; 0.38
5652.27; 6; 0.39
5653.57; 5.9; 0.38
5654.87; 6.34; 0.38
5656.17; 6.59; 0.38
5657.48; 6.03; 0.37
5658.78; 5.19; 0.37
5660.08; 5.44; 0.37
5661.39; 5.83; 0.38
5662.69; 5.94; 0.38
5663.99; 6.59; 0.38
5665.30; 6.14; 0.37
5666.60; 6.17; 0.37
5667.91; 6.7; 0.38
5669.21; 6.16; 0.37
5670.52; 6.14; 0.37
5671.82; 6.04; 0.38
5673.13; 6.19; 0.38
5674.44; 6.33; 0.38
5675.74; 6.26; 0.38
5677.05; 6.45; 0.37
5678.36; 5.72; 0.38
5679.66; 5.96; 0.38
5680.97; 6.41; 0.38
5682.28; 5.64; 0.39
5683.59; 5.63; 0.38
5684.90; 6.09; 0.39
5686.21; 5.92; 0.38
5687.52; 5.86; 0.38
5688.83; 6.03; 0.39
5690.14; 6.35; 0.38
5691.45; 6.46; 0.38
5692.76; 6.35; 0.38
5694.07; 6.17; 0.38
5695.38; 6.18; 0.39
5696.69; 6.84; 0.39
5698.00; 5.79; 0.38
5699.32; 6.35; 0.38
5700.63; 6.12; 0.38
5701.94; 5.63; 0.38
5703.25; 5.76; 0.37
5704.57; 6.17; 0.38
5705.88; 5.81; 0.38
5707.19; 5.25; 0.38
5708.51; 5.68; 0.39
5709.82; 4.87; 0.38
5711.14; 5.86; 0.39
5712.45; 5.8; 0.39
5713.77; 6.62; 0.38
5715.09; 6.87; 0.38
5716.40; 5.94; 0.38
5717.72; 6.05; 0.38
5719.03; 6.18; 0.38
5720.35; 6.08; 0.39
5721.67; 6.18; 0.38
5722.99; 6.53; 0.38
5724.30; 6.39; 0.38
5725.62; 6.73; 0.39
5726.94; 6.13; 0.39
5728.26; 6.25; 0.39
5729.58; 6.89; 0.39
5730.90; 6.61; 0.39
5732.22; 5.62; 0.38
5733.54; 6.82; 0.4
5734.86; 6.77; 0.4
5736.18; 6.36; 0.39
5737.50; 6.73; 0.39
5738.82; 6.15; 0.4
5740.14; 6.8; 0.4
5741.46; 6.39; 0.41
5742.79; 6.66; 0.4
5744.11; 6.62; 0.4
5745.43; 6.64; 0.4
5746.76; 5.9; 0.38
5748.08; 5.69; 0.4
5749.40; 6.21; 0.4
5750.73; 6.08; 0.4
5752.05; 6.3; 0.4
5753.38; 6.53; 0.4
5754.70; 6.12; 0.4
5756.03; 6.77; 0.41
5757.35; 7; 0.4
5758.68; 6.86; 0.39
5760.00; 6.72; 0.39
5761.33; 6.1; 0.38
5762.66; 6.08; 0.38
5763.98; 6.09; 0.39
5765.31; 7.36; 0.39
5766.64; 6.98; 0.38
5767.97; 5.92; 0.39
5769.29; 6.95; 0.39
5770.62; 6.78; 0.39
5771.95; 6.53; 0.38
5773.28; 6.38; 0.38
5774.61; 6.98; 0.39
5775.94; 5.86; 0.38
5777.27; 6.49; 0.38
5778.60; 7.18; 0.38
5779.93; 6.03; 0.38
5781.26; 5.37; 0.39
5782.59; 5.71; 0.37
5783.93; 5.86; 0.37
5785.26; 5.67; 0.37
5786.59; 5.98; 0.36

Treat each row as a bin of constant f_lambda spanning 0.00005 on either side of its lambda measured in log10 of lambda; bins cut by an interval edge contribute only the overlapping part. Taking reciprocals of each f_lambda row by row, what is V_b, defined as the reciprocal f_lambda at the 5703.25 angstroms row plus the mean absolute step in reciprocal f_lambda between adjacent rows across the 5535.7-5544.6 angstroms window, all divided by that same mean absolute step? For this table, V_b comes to 14.0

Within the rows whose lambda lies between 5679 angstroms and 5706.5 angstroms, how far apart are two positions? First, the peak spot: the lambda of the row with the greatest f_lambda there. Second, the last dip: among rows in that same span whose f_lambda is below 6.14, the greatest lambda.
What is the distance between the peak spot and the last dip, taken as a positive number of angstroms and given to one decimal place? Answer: 9.2 angstroms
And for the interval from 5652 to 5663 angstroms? 6.5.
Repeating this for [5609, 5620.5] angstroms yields 6.5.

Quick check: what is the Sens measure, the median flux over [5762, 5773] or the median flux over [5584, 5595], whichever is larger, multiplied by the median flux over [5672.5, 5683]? 41.4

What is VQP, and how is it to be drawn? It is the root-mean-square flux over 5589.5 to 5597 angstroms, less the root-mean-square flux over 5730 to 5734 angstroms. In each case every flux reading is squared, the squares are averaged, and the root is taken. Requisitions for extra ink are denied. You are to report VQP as -0.6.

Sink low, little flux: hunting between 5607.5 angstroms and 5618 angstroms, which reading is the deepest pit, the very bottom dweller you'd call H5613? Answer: 4.74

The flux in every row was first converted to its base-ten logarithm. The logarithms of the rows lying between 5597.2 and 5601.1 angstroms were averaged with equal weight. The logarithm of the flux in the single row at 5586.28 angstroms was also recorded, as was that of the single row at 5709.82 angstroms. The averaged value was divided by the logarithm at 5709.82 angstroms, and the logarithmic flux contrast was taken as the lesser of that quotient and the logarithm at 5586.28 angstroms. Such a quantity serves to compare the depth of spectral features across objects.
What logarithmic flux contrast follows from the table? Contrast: 0.728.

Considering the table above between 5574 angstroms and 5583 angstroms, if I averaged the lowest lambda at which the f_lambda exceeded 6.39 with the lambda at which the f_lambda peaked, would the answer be 5578.6 angstroms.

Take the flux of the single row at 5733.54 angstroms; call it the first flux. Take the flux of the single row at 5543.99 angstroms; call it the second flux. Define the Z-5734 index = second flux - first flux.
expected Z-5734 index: -1.0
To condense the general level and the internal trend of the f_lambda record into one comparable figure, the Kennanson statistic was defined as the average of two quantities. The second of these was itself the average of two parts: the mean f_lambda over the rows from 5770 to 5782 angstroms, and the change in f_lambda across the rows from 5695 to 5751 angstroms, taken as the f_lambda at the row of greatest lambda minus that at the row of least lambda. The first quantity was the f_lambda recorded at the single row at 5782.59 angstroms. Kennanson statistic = 4.43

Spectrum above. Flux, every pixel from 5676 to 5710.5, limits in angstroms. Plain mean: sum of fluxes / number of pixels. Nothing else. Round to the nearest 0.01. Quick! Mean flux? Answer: 5.98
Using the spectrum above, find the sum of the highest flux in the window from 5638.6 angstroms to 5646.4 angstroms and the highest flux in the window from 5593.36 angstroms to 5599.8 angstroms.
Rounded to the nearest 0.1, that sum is 12.9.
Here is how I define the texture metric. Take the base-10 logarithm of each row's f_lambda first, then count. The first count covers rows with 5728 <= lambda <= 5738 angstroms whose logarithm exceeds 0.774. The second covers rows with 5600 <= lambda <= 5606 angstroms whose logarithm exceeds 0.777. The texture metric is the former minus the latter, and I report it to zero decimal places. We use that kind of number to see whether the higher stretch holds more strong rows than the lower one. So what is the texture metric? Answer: 5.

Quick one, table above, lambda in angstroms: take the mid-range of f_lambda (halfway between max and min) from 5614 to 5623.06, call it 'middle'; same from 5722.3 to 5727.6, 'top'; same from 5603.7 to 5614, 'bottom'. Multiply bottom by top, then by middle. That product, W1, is 248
